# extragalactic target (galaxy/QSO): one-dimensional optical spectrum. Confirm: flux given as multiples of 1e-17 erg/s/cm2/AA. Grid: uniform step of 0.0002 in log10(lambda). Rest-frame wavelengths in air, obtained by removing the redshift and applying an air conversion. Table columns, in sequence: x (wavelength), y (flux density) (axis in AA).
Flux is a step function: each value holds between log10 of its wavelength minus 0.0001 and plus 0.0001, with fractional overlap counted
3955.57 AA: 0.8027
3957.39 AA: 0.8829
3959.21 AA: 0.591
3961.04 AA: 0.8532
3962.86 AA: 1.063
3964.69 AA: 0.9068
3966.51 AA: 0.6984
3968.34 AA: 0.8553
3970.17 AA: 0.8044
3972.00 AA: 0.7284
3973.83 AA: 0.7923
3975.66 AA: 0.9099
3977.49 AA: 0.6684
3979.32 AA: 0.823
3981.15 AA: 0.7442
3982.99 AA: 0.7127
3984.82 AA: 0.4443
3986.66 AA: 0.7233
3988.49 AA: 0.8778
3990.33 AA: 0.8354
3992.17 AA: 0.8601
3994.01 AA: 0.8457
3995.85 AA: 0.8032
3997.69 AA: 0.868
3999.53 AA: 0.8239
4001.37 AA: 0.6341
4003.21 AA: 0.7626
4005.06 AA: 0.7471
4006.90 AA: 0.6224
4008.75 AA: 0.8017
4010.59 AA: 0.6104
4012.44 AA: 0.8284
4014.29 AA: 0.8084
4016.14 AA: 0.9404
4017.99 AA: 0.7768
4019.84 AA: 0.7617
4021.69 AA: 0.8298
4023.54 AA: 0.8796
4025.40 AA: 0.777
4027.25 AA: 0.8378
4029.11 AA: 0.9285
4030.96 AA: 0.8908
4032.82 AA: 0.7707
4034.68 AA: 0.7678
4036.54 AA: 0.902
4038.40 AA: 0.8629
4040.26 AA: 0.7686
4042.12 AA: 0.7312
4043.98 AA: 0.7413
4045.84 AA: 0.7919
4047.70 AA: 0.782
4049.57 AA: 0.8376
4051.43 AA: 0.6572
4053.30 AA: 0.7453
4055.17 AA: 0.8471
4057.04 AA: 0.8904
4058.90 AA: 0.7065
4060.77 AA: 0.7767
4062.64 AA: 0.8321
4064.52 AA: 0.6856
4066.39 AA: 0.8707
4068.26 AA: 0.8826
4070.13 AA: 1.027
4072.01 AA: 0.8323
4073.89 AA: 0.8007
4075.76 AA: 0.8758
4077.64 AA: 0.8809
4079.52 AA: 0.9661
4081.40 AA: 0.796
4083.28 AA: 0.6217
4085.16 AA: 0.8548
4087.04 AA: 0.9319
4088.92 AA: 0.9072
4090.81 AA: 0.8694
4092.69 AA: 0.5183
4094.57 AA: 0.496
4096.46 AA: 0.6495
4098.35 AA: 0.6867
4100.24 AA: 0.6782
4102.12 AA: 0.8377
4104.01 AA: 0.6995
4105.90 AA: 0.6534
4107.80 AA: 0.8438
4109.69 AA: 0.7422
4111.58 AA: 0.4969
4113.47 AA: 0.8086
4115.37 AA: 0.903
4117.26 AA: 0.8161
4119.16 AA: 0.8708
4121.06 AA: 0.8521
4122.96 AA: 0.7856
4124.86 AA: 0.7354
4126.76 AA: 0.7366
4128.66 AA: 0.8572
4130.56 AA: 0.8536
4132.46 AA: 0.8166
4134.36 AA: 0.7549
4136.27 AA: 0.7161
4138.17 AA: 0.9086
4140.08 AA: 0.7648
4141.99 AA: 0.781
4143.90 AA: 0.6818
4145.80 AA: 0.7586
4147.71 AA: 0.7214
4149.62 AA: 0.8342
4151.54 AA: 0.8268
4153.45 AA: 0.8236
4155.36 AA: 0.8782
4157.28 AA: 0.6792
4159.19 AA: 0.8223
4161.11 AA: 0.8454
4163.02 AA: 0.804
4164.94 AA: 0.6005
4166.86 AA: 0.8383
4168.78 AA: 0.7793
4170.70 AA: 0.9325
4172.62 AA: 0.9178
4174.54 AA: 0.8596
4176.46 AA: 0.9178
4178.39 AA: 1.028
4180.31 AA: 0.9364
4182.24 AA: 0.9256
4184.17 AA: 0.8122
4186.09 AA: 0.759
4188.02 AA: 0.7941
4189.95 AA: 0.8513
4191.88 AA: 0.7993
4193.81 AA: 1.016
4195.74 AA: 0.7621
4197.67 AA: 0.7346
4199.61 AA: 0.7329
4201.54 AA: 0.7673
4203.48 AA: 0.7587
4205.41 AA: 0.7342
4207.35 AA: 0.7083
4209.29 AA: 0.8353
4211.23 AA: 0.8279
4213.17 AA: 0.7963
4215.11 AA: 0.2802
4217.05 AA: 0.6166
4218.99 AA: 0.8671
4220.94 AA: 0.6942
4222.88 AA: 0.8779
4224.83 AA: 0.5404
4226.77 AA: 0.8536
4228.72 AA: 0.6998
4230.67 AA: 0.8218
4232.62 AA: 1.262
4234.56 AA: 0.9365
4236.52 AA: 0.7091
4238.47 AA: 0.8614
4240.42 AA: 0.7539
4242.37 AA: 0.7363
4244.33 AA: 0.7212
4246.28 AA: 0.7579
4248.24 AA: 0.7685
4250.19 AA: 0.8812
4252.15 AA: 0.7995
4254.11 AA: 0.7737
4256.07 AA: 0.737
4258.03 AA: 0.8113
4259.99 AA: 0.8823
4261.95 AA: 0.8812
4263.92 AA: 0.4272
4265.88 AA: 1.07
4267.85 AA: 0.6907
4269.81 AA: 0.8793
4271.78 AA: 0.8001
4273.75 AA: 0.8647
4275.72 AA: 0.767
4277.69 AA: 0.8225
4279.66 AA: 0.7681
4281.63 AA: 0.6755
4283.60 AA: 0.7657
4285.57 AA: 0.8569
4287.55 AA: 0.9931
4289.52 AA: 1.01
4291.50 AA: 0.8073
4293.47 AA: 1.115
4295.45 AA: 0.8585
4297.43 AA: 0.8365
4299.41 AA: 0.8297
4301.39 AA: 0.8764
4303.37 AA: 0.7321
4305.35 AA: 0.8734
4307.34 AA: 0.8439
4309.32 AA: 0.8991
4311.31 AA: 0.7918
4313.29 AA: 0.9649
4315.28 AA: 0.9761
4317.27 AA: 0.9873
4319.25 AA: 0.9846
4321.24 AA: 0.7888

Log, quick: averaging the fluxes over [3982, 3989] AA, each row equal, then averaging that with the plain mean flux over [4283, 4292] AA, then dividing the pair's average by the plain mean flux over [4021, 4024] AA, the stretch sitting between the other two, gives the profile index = 0.92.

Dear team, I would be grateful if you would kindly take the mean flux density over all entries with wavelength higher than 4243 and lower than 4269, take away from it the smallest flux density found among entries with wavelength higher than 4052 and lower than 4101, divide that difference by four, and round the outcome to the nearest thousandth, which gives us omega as 0.072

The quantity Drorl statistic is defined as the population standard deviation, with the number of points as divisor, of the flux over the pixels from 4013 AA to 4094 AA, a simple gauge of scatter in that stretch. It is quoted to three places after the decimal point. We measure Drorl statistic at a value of 0.094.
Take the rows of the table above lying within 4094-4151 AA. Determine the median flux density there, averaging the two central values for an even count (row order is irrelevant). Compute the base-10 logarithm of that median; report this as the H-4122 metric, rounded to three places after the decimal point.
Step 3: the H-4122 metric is -0.118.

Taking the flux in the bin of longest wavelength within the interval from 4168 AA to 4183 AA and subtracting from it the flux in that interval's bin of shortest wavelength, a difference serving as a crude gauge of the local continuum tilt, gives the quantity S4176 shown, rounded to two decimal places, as 0.15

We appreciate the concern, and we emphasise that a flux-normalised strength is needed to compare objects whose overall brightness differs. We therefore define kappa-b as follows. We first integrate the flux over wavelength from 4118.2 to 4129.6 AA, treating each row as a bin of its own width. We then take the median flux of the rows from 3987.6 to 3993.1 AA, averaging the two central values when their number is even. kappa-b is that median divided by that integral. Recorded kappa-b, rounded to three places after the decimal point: 0.094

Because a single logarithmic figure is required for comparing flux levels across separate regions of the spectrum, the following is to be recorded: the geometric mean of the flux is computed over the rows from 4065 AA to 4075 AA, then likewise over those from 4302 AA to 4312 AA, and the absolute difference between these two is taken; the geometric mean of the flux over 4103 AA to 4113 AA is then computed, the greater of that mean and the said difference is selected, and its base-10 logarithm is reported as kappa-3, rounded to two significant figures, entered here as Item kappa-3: -0.17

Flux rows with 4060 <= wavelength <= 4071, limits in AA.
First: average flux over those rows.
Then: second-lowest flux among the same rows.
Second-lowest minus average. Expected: -0.069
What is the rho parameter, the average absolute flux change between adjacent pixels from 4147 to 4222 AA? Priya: 0.10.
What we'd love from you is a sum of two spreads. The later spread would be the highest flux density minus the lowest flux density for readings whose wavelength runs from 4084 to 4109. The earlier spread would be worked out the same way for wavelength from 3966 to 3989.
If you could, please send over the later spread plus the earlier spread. 0.90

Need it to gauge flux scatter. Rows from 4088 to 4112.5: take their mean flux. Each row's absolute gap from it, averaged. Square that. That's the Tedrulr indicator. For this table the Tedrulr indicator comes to 0.012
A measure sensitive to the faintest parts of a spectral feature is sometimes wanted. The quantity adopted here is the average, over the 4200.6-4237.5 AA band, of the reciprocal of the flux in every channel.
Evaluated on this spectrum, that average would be 1.42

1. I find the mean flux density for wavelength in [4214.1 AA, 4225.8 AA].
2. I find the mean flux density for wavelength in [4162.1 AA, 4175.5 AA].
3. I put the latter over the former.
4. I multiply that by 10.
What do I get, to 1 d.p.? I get 12.7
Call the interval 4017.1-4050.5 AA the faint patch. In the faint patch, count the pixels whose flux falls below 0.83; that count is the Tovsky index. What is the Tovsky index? 11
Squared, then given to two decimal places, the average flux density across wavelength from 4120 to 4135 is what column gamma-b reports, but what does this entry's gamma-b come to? 0.64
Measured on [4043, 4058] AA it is 0.62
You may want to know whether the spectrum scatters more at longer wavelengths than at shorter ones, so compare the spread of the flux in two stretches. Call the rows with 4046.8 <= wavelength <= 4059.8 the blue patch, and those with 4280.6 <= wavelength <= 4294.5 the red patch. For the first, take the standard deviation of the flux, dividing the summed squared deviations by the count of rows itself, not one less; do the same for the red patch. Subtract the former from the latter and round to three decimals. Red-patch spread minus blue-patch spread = 0.067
